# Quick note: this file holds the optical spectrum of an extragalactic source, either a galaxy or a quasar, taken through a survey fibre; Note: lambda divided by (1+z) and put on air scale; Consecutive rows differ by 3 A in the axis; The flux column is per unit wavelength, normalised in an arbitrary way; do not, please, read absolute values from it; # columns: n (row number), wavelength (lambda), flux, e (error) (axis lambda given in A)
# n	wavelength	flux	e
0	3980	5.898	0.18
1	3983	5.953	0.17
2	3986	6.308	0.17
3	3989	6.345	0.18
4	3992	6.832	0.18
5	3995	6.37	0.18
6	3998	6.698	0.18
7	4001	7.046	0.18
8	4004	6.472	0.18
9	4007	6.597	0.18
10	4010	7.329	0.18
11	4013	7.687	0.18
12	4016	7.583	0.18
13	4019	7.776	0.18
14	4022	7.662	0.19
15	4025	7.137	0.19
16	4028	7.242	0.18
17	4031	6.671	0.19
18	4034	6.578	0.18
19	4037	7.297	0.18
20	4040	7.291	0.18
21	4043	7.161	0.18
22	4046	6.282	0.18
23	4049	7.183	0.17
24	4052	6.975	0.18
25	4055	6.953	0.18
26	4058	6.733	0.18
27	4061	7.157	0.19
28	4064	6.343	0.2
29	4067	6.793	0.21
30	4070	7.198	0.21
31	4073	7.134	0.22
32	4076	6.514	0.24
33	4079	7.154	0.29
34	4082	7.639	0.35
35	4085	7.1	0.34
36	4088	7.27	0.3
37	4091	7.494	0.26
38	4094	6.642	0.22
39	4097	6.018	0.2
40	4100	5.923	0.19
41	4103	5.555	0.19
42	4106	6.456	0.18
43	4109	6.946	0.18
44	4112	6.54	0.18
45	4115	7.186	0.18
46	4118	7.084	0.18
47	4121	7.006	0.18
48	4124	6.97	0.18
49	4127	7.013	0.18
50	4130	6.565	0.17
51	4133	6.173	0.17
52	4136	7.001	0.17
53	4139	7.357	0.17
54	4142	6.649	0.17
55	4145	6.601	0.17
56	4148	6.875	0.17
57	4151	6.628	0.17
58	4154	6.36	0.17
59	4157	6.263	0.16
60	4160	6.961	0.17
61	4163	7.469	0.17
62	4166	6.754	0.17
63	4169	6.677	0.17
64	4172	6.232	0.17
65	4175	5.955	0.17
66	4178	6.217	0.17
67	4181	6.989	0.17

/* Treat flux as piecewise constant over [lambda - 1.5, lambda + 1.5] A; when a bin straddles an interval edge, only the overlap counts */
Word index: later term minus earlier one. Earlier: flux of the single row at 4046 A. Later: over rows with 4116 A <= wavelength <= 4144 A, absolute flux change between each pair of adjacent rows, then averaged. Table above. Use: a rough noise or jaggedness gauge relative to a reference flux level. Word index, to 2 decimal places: -5.92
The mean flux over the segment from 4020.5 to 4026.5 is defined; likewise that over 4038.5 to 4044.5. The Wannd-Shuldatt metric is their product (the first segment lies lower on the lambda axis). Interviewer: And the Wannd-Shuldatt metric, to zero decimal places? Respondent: 53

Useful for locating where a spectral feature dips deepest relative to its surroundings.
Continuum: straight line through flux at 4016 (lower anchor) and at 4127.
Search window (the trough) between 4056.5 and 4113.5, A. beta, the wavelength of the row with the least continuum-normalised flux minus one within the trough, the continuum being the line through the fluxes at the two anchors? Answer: 4103 A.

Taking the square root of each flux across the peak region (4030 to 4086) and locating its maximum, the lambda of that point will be 4082 A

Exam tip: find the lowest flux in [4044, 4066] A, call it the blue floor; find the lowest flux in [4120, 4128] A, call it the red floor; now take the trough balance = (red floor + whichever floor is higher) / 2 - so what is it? 6.97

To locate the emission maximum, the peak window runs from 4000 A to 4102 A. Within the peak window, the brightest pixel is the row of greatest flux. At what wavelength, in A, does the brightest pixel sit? 4019 A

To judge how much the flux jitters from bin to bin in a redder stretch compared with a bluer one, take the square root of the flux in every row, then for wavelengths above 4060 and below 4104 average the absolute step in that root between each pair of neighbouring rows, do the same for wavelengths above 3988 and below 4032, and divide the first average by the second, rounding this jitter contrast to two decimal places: 1.28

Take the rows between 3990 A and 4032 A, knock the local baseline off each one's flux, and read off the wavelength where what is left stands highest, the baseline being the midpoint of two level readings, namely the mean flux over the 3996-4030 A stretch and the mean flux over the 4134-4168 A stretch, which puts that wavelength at 4019 A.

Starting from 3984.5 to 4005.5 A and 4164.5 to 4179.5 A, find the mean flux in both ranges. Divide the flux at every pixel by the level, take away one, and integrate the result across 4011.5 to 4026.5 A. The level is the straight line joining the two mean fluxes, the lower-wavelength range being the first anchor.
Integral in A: 2.33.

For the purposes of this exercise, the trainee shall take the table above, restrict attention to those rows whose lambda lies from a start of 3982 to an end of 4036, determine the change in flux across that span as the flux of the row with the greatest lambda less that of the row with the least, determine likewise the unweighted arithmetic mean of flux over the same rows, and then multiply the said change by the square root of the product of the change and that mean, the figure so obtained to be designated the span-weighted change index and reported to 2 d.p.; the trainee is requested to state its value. 1.30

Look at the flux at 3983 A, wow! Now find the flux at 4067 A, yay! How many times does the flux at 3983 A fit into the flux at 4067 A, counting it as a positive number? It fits 1.14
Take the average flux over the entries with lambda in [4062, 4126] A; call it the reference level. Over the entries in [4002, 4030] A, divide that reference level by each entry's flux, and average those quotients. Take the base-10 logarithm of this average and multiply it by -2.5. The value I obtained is 0.07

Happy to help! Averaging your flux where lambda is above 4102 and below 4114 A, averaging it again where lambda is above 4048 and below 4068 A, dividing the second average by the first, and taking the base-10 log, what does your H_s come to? 0.03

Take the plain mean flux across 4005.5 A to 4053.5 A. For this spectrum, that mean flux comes 7.15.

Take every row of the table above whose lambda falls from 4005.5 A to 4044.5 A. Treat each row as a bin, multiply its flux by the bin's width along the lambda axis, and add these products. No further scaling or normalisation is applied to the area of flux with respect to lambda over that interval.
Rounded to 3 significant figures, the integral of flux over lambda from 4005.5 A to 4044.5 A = 282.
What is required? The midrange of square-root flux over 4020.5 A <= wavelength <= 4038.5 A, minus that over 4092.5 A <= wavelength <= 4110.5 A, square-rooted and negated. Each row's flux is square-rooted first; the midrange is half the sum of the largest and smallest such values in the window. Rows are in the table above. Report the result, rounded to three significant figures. -0.413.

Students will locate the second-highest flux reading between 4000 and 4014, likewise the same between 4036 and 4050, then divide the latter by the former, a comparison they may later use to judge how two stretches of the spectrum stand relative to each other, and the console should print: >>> 0.99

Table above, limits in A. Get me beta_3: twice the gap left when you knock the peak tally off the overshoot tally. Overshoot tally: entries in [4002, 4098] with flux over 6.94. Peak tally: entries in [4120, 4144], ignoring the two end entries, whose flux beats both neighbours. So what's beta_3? 38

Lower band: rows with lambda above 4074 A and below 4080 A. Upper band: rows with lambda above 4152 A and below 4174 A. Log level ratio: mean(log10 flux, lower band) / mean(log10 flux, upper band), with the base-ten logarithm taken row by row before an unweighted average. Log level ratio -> 1.01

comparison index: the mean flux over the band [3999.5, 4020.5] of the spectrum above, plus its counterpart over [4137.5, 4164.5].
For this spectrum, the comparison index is 14.0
